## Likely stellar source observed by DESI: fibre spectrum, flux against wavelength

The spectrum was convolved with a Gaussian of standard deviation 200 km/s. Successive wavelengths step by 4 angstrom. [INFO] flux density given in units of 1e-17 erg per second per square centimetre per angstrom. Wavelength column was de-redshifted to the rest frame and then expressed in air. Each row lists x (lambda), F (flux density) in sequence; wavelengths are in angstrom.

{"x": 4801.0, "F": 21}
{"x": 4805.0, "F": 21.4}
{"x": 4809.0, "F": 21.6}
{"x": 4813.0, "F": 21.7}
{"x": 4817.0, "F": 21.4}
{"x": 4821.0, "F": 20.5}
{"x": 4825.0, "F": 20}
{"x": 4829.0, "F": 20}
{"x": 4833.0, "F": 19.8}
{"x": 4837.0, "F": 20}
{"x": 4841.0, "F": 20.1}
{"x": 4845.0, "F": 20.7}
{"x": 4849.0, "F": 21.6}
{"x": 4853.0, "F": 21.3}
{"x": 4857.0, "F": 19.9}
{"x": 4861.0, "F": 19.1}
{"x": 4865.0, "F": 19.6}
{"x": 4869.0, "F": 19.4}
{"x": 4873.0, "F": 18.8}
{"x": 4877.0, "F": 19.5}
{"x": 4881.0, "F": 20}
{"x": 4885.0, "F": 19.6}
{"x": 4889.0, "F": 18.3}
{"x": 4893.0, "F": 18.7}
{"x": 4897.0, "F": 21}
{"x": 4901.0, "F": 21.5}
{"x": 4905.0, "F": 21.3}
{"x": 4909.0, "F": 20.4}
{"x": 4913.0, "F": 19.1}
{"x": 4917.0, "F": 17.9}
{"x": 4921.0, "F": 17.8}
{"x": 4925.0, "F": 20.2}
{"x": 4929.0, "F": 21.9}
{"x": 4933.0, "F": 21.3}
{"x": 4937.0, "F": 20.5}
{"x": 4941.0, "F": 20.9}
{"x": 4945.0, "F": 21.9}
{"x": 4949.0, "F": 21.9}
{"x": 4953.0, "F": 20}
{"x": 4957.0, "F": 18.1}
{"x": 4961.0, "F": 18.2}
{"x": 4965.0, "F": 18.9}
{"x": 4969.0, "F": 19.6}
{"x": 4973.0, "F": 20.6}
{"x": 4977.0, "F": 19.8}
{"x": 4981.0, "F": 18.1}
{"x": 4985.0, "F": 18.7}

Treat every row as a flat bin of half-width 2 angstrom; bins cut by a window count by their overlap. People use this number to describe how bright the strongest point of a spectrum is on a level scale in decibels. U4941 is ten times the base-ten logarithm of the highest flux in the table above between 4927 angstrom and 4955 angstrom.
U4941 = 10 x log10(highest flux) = 13.4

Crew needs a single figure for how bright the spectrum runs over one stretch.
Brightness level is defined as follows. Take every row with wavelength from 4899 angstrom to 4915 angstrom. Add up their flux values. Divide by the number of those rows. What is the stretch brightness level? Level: 20.6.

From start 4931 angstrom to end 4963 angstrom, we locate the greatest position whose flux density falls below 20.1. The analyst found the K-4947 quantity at 4961.0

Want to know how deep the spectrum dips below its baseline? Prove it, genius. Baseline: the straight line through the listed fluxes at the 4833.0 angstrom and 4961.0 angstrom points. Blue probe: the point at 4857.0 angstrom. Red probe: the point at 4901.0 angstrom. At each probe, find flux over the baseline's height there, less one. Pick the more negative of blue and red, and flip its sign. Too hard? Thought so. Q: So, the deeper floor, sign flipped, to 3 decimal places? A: -0.021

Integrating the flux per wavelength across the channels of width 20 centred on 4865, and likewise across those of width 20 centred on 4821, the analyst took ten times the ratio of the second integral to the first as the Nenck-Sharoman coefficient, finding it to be 10.7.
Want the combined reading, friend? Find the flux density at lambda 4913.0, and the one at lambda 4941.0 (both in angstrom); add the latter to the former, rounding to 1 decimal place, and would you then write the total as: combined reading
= 40.0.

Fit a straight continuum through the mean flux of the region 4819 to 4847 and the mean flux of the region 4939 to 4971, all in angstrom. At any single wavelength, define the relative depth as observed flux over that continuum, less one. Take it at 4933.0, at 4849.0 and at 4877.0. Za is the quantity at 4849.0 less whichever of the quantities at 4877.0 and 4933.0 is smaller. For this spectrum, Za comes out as 0.102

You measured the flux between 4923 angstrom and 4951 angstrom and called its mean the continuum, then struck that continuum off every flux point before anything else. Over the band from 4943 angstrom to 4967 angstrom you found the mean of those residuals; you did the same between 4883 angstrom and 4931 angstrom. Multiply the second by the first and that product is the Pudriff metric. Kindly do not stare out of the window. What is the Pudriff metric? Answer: 1.98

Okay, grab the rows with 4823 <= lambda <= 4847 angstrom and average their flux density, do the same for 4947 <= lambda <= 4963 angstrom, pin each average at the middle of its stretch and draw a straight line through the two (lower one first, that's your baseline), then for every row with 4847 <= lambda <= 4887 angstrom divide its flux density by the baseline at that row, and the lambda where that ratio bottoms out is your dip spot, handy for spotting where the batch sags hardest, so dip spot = 4873.0 angstrom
